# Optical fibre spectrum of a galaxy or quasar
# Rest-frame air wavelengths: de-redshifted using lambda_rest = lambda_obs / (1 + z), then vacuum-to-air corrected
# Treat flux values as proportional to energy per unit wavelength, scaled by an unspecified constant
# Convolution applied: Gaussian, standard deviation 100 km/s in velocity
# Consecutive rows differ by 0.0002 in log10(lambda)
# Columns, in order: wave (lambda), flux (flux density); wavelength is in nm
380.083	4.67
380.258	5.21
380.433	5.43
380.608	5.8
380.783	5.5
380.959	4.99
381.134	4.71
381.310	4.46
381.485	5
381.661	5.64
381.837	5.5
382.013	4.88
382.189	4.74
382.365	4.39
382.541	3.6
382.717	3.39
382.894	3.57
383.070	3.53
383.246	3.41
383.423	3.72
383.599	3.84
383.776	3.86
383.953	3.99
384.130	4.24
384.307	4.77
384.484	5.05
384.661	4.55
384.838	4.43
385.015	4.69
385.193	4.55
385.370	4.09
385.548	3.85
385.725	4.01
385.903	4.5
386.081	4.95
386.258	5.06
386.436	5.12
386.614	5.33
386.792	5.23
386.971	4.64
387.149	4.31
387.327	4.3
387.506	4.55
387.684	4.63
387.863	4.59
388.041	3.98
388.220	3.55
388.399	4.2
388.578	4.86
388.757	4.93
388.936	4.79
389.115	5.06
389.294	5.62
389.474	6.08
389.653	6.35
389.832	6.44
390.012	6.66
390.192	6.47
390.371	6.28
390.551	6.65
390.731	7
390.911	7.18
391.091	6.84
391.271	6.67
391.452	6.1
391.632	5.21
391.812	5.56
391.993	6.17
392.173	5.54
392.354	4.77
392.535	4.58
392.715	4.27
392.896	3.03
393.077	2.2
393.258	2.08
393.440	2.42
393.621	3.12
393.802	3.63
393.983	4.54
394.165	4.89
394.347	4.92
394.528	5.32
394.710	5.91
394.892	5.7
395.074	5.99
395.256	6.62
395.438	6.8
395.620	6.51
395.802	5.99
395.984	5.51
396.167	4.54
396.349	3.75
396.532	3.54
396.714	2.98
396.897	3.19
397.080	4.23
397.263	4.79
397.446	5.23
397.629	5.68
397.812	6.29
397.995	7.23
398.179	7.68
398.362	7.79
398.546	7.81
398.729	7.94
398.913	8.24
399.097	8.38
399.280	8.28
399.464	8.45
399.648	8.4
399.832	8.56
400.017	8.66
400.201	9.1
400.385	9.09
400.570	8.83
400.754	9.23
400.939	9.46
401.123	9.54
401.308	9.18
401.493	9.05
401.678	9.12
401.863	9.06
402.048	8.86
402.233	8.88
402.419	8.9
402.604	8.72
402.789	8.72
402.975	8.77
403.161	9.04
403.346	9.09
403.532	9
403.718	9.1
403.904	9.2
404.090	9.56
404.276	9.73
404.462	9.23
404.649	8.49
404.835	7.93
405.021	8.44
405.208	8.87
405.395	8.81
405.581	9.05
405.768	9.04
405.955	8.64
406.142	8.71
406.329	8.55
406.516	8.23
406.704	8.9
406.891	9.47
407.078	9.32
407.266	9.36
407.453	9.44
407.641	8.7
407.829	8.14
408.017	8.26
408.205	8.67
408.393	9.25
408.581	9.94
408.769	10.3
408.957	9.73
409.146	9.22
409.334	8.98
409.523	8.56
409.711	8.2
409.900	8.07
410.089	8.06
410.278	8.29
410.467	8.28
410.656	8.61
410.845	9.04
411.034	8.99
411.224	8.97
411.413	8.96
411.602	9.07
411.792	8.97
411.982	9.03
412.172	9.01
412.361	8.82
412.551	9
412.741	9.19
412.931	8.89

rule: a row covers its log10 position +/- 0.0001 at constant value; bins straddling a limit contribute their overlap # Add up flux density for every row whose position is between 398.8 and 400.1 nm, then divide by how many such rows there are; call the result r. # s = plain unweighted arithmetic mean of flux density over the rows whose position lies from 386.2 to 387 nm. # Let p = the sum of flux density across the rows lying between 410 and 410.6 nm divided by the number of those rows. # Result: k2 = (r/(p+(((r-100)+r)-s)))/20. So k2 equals -0.0053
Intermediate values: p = 8.2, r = 8.4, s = 5.1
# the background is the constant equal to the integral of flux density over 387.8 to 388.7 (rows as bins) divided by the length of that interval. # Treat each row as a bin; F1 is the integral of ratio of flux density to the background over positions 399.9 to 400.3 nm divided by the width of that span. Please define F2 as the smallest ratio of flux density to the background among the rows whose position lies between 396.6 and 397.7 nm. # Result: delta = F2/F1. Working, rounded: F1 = 2.08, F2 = 0.7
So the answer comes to 0.34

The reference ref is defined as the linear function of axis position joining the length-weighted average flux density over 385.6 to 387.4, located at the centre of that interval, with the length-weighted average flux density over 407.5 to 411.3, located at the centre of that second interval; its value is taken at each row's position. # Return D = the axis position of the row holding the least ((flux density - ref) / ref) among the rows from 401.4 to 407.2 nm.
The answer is 404.835 nm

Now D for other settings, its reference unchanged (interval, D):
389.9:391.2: 390.371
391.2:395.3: 393.258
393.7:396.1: 393.802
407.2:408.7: 407.829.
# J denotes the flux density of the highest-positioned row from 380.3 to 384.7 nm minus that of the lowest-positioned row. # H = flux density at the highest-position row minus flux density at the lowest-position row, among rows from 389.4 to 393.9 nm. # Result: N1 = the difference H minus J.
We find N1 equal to -1.6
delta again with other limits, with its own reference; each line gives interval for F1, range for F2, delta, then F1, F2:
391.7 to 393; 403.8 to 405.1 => 1.64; 1.14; 1.9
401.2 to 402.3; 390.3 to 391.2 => 0.70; 2.13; 1.5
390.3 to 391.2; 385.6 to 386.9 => 0.59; 1.60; 0.9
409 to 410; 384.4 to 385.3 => 0.51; 2.04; 1.0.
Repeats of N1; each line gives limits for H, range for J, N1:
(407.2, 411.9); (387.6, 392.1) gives -1.9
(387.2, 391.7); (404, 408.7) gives 0.5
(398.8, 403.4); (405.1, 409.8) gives 1.5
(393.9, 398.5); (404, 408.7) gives 2.9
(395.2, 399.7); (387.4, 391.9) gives 0.8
